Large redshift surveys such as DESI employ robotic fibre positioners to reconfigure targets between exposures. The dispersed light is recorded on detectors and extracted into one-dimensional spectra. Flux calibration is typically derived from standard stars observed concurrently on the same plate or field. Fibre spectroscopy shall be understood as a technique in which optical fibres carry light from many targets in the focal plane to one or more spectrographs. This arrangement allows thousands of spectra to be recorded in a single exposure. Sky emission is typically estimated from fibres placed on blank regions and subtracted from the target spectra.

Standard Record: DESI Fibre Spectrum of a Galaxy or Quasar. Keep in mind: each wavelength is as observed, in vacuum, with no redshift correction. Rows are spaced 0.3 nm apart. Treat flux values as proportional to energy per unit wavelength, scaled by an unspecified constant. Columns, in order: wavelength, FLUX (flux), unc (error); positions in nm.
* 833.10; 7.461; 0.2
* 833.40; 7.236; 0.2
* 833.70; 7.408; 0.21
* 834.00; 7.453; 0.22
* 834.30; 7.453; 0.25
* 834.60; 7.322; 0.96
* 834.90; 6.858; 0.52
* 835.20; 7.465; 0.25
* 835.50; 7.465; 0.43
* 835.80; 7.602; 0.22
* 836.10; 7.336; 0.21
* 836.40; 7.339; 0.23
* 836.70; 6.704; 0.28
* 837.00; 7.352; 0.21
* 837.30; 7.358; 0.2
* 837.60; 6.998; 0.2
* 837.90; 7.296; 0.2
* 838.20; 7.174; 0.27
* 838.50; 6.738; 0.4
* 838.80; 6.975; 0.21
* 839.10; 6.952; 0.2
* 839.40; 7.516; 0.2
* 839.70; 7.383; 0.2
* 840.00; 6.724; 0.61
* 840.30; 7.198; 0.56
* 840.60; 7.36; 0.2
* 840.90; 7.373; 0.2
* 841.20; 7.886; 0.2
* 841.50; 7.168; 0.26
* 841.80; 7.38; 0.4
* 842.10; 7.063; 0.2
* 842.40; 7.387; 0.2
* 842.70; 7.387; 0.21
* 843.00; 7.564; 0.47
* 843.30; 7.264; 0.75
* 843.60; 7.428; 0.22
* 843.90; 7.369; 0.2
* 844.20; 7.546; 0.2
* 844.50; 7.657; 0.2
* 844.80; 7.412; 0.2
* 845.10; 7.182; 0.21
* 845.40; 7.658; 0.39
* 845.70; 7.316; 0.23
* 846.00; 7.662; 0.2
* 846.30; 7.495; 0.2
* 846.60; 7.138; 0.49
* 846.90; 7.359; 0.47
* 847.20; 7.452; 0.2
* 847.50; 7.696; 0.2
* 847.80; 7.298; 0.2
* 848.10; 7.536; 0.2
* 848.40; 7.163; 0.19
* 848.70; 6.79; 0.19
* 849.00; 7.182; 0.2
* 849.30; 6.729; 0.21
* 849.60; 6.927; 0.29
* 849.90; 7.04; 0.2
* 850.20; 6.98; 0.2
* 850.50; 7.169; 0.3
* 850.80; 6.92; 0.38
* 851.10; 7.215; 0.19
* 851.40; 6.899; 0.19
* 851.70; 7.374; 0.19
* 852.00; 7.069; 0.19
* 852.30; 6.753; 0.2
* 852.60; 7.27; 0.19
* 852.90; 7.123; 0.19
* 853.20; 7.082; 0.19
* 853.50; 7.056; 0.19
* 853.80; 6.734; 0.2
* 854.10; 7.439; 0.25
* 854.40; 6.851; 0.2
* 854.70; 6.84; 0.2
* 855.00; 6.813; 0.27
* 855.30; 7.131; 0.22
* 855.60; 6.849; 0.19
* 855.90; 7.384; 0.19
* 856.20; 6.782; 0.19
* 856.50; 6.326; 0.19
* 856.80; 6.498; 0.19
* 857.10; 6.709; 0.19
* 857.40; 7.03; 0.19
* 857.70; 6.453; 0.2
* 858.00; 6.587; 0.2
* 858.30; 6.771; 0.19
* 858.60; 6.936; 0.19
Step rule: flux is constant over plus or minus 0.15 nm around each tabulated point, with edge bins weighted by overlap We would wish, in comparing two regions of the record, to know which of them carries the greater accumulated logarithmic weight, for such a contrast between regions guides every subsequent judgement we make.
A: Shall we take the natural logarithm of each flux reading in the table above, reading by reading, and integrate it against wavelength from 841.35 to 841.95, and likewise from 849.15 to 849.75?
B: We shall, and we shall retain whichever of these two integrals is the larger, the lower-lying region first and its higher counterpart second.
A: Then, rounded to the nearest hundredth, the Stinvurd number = 1.19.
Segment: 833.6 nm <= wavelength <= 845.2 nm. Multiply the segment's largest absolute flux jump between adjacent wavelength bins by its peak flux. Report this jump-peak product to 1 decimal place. 5.7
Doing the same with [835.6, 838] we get 4.9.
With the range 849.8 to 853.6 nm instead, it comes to 3.8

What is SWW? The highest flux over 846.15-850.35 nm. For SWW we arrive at 7.696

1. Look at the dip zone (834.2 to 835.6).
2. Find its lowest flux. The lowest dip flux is 6.858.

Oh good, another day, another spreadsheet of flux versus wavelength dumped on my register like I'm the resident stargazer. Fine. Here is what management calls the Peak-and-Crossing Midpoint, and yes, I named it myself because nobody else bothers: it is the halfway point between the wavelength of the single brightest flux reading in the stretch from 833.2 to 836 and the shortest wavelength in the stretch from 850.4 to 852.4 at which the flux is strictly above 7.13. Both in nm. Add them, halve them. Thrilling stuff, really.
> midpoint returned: 843.15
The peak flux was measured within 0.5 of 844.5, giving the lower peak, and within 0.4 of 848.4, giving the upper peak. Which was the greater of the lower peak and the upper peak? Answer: 7.66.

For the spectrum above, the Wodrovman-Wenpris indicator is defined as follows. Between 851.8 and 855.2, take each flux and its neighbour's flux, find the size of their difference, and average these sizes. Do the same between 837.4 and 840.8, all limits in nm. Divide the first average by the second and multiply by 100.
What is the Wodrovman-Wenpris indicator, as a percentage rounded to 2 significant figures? 87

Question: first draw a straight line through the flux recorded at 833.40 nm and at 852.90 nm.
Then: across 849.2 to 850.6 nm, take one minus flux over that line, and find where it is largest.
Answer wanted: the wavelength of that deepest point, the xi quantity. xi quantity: 849.30 nm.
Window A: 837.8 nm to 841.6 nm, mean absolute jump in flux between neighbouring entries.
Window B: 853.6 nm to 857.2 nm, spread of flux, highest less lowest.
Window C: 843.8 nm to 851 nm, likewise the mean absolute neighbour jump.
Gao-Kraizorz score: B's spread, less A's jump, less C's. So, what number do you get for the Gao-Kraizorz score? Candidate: 0.5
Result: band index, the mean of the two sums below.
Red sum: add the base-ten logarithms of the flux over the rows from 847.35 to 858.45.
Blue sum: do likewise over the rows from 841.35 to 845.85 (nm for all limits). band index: 22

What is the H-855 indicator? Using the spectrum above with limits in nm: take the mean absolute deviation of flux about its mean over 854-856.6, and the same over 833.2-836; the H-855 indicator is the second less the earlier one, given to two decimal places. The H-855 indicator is -0.11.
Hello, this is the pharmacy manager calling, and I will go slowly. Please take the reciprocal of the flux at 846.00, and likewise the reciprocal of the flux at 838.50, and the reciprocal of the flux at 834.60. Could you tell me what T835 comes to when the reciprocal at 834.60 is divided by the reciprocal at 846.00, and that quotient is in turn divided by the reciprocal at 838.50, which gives 7.1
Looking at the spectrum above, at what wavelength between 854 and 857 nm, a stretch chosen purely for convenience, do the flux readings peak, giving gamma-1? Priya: 854.10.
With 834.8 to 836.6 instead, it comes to 835.80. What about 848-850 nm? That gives 848.10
